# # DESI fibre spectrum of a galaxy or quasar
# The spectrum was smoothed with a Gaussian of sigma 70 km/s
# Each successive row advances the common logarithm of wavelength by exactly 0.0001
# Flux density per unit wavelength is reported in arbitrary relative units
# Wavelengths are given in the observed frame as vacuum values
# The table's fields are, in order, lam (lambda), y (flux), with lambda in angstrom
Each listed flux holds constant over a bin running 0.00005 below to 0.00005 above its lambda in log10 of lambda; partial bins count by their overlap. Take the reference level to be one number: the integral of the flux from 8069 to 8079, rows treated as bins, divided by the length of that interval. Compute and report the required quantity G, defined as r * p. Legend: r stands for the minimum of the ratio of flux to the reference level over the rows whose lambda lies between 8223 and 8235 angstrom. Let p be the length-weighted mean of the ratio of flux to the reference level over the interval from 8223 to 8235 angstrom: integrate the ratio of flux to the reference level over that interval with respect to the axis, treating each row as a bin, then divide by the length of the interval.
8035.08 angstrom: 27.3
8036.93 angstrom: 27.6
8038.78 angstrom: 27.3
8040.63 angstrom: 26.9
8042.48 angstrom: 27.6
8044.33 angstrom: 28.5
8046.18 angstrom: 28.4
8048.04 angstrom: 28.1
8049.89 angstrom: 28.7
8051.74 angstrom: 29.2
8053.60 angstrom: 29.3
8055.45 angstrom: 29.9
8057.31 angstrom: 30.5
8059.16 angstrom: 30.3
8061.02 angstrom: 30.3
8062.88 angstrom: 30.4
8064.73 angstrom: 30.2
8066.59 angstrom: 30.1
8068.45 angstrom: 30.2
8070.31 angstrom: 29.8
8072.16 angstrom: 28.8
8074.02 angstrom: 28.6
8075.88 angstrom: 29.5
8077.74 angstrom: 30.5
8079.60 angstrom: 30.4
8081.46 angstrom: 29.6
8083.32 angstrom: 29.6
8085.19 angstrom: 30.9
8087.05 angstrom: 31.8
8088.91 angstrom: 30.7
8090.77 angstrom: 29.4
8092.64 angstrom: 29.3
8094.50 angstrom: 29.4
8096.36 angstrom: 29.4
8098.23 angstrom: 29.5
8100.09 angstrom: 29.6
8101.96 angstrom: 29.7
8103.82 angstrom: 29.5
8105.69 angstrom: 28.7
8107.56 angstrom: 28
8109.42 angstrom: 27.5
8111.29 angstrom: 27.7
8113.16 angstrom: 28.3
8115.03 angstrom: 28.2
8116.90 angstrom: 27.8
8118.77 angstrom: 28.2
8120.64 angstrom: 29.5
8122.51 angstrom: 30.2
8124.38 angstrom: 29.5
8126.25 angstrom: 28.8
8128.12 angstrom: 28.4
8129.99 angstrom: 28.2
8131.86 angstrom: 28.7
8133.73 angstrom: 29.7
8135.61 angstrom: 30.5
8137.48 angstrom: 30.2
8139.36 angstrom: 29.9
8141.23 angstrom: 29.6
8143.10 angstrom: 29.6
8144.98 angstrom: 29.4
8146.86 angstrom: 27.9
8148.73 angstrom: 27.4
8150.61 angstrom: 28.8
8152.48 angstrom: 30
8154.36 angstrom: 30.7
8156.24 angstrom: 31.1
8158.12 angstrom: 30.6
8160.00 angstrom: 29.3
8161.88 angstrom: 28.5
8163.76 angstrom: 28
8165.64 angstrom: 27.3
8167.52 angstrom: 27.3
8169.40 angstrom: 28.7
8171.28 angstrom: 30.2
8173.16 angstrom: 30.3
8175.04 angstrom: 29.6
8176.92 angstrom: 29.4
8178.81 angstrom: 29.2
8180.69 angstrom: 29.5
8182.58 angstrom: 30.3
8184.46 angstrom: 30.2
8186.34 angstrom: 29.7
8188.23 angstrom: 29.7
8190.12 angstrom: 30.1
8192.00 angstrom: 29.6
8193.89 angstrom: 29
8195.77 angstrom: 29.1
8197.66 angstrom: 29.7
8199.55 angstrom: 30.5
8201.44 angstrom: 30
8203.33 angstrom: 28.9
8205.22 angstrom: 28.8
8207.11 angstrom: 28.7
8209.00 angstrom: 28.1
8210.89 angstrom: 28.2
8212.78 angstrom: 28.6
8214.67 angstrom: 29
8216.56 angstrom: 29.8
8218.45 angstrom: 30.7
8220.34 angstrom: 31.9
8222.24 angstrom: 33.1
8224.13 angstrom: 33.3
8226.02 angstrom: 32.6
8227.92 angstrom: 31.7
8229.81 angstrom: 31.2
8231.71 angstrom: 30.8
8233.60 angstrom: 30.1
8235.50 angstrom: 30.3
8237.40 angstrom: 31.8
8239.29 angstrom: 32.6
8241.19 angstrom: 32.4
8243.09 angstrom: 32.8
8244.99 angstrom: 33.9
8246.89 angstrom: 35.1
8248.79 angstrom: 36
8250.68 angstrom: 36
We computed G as 1.09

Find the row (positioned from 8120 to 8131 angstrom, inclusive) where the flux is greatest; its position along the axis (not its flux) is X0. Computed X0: 8122.51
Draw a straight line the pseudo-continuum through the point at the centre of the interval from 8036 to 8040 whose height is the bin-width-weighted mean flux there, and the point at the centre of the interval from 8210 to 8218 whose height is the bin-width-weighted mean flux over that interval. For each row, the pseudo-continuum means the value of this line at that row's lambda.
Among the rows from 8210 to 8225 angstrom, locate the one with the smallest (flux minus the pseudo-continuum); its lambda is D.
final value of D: 8210.89 angstrom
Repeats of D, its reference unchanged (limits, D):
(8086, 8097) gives 8092.64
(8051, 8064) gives 8051.74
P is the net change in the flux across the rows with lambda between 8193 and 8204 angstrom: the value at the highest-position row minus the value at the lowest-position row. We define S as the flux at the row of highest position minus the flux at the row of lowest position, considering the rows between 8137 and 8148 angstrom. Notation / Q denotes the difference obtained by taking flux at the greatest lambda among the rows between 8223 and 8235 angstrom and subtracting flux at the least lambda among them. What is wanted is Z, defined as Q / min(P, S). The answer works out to 1.4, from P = -0.1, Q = -3.2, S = -2.3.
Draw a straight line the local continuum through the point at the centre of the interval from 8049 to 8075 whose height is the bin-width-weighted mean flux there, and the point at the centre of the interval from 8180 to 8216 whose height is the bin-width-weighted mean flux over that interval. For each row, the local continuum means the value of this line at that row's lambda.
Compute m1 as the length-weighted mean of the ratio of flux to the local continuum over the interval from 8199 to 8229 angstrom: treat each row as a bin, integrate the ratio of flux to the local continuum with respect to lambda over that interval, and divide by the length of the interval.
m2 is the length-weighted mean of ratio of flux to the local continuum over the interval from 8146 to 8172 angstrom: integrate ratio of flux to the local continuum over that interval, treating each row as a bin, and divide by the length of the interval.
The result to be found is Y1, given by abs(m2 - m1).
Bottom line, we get 0.049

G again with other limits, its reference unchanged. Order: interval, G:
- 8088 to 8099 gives 1.00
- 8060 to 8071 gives 1.03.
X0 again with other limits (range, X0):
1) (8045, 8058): 8057.31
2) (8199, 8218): 8199.55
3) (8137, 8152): 8137.48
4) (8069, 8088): 8087.05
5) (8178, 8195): 8182.58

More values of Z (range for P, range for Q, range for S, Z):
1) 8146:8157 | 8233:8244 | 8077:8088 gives 2.1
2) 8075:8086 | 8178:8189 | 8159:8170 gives -0.8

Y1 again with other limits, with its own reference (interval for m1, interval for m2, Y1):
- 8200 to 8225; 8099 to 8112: 0.052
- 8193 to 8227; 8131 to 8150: 0.032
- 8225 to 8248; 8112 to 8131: 0.128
